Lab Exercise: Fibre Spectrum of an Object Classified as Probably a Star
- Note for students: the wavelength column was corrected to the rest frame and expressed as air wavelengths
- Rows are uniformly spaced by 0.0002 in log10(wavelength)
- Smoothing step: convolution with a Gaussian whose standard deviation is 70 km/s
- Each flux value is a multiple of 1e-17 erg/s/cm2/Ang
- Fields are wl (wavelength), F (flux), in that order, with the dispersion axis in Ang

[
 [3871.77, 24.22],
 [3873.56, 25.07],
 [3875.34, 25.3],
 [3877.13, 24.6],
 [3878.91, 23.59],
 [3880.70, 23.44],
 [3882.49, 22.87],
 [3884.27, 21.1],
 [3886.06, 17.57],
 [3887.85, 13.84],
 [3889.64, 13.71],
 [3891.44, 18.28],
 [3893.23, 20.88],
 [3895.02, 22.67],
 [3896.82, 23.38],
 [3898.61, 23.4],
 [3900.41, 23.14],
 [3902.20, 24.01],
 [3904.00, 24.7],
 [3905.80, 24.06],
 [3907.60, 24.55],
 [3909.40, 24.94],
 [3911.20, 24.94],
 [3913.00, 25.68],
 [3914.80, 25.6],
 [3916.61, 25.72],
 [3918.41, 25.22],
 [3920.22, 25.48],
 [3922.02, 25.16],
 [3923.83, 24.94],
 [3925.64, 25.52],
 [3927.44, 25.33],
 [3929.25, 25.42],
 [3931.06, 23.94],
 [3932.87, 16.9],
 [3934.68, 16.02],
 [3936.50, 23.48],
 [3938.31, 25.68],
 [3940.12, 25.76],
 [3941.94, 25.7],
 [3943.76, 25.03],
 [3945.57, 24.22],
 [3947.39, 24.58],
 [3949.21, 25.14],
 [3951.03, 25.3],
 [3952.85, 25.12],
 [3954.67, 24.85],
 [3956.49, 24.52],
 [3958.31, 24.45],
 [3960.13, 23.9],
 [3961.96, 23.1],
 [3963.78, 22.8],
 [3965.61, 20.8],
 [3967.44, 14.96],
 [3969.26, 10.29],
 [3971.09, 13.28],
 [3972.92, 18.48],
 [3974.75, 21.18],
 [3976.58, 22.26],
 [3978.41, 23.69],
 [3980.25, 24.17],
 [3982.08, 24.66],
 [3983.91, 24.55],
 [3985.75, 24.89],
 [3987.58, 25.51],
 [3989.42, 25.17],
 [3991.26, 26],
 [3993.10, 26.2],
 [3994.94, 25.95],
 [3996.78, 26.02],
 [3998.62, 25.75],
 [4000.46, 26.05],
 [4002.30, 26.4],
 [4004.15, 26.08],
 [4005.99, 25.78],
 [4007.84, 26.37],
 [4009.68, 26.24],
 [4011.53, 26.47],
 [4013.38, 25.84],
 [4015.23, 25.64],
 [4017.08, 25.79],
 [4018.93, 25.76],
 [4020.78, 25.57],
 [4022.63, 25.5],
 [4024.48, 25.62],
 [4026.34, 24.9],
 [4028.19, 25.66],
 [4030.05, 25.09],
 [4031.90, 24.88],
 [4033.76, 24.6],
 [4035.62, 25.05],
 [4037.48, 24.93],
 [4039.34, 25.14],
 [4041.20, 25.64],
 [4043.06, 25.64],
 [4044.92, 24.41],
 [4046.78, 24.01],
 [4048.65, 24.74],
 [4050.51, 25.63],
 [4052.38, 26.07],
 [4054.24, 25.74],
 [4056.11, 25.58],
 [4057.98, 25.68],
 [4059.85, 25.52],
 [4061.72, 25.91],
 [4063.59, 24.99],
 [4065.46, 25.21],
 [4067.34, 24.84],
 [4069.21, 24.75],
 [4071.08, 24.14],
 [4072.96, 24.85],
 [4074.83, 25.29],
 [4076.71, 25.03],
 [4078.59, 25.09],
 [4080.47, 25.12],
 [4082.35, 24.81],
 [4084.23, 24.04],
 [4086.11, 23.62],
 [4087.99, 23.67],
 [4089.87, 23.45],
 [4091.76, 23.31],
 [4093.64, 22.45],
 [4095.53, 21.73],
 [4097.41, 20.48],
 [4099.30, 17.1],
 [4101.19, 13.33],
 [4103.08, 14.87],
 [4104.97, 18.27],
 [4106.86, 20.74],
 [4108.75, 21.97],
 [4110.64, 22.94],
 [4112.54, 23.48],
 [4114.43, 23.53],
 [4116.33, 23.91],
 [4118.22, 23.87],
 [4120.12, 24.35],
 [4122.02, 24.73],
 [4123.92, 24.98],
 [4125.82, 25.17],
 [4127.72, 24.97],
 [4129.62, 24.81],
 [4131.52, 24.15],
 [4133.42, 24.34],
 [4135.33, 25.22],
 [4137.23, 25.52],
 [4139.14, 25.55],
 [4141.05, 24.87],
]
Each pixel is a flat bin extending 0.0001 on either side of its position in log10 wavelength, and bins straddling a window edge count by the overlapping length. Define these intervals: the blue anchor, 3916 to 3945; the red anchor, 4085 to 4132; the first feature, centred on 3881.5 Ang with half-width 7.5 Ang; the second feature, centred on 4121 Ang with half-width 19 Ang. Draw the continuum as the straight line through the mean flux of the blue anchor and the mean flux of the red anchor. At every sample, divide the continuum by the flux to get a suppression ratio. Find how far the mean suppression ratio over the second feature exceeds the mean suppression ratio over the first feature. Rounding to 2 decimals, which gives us -0.22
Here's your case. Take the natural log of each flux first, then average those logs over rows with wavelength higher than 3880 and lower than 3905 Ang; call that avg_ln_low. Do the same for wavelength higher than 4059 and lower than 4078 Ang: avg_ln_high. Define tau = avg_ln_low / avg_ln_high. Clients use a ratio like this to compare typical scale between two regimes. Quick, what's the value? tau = 0.94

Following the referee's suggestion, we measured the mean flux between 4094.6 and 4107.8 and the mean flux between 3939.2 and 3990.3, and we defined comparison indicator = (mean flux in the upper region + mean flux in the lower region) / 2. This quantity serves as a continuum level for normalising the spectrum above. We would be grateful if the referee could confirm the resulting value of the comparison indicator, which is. 20.4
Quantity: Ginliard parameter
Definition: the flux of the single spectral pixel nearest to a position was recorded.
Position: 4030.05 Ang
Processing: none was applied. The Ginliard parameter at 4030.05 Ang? 25.09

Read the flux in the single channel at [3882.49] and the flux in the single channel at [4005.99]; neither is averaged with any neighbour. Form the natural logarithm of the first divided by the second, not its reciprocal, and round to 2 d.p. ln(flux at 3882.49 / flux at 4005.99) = -0.12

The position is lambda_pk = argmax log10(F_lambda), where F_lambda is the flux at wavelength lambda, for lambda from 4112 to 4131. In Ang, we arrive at 4125.82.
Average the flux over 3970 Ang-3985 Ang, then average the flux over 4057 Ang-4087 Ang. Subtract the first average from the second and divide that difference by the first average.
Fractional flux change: 0.16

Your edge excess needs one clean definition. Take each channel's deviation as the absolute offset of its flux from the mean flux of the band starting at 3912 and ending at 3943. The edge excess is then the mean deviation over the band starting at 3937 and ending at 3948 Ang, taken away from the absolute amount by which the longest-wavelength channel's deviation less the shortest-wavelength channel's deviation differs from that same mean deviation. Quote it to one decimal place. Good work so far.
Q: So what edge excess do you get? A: 1.1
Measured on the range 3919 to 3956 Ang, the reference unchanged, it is 0.6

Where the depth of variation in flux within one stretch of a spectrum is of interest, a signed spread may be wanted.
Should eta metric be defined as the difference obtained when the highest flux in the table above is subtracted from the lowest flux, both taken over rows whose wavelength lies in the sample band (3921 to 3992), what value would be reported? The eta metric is -16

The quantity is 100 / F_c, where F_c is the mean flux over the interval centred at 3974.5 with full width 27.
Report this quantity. 4.8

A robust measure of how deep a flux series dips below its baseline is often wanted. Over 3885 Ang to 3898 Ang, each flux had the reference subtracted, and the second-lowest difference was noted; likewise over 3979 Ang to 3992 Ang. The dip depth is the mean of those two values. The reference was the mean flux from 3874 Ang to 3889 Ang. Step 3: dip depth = -2.3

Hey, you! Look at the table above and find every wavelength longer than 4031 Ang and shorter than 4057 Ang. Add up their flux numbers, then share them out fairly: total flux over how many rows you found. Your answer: 25.1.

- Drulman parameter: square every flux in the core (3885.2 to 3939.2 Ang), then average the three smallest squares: 212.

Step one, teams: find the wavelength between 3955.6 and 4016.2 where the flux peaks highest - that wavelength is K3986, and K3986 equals 4011.53 Ang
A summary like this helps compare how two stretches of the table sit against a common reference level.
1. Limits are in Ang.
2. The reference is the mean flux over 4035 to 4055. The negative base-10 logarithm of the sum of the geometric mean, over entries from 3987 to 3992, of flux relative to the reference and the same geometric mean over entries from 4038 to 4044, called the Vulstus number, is -0.307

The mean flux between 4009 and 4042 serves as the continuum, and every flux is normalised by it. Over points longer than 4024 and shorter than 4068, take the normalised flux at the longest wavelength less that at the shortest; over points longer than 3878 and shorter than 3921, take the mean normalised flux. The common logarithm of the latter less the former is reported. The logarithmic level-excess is -0.037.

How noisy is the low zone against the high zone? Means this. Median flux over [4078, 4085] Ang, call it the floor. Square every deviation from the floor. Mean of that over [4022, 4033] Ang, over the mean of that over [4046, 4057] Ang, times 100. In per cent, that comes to 35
